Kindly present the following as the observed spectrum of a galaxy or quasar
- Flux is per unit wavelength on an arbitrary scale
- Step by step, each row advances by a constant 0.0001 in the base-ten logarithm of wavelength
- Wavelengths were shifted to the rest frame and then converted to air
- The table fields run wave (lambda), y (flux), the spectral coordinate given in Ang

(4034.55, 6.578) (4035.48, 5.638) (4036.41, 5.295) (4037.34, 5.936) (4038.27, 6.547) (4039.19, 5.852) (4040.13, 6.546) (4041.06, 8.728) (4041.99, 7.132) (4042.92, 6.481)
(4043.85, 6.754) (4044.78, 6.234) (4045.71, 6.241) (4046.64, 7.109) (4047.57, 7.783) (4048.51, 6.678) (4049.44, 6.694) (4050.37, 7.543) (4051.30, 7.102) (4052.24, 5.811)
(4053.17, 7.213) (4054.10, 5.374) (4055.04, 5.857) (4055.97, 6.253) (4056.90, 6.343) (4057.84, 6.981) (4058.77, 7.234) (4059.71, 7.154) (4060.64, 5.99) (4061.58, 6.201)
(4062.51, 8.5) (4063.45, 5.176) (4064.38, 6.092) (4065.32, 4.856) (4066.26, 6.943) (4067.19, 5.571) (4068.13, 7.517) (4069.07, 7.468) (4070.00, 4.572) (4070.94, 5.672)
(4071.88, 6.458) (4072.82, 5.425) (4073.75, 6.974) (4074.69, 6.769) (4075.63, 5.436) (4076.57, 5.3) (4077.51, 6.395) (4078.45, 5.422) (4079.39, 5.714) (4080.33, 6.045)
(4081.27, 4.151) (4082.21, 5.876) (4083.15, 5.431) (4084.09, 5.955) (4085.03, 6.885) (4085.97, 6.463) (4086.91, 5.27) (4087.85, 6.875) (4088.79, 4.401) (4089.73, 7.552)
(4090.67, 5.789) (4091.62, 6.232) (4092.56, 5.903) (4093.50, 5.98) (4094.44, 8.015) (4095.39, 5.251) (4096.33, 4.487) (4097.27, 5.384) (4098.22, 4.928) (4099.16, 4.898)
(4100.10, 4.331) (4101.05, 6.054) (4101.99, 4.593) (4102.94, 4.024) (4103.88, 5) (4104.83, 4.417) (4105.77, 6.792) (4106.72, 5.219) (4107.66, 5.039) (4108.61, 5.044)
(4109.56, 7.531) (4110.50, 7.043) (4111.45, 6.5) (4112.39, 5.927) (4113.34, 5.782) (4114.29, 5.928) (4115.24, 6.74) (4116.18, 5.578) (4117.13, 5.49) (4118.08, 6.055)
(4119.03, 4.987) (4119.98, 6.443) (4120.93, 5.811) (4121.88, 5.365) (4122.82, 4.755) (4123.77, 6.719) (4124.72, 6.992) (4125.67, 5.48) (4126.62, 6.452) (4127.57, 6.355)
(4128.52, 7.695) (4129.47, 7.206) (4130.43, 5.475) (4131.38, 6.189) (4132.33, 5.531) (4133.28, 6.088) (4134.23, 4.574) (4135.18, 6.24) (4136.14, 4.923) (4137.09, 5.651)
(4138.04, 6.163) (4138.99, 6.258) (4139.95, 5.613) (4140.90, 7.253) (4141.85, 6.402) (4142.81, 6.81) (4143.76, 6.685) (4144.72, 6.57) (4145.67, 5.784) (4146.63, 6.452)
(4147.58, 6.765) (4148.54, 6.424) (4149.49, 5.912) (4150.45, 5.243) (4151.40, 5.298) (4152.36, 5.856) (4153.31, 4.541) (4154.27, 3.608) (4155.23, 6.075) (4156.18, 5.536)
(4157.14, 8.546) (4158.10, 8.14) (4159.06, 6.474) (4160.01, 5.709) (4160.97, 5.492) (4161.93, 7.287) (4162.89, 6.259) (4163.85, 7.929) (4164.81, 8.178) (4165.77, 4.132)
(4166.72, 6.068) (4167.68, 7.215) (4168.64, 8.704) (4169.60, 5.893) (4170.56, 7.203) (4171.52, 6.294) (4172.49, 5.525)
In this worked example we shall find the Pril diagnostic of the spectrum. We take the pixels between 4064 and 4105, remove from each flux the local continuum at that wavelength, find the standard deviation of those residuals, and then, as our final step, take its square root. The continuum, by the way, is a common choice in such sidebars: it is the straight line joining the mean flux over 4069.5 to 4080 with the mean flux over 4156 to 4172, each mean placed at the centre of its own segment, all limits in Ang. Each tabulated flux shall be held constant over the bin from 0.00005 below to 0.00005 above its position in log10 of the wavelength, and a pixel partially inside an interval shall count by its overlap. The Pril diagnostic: 1.02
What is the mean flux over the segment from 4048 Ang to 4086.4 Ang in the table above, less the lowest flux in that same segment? 2.08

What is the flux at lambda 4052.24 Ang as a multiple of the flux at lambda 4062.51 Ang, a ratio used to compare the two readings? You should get 0.68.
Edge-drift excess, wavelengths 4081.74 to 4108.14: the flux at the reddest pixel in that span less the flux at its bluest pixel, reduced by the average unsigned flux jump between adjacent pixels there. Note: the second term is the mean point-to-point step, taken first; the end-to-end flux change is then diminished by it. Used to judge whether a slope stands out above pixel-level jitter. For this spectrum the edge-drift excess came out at -2.0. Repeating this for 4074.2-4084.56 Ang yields -1.7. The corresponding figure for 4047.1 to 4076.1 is -3.4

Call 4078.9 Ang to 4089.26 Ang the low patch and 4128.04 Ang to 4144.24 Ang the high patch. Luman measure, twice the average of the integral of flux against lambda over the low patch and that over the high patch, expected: 159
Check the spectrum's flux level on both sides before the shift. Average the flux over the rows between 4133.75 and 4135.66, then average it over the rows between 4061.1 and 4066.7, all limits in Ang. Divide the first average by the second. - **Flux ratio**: 0.86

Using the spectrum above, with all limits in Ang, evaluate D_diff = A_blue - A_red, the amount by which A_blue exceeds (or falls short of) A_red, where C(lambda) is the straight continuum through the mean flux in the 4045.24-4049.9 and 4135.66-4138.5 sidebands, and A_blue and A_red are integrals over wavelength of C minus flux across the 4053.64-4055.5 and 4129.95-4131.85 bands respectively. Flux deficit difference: 2.5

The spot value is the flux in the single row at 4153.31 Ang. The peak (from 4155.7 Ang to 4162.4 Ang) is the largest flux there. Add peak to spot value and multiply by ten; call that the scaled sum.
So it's 131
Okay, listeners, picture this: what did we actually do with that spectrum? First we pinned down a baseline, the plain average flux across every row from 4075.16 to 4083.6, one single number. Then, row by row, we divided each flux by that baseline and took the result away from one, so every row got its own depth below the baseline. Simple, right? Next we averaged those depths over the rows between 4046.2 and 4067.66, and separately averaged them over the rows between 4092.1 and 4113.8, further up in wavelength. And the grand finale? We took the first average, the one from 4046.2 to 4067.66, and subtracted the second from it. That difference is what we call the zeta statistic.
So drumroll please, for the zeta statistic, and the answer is -0.175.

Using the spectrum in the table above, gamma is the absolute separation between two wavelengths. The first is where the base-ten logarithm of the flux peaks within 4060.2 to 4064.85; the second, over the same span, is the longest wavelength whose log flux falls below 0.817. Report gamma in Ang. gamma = 1.9 Ang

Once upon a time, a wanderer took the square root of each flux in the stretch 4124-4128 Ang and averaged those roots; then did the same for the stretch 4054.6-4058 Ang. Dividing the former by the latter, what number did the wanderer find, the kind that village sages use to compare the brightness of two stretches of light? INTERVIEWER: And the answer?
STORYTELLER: 1.00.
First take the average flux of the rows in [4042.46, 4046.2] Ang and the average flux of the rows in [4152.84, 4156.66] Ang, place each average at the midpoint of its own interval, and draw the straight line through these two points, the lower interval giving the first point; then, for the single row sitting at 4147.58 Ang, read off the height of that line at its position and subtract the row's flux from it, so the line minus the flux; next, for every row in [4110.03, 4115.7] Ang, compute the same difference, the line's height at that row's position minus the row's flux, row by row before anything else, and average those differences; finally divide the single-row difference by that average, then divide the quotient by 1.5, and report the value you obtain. 1.4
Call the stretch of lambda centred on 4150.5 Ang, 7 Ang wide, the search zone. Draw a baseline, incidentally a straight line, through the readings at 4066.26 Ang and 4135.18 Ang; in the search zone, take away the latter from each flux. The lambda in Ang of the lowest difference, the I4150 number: 4153.31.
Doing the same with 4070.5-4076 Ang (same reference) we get 4072.82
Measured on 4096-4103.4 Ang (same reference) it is 4102.94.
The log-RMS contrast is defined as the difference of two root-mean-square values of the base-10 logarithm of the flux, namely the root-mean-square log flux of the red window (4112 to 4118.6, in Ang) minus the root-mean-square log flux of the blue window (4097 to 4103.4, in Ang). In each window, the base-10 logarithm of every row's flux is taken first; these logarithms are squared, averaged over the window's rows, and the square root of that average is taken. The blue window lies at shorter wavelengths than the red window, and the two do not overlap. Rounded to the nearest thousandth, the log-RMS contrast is 0.085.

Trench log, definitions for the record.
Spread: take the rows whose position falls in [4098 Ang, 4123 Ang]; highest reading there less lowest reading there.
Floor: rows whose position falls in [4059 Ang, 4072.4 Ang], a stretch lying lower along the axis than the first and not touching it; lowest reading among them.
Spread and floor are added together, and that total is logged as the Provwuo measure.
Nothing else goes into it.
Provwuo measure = 8.1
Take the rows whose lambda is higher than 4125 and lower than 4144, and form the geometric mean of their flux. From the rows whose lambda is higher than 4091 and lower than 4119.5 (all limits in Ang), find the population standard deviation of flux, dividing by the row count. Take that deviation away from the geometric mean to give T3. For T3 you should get 5.16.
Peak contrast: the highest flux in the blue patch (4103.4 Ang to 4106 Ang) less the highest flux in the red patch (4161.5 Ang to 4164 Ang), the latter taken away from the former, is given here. -1.1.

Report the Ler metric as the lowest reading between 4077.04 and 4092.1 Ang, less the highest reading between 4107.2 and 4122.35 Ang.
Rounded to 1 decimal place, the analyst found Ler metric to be -3.4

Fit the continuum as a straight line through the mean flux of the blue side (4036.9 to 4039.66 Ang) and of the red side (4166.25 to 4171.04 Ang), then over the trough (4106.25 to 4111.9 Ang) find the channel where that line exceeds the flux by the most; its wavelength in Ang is 4108.61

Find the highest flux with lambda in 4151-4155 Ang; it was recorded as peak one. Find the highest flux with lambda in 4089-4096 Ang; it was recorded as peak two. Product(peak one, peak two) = 47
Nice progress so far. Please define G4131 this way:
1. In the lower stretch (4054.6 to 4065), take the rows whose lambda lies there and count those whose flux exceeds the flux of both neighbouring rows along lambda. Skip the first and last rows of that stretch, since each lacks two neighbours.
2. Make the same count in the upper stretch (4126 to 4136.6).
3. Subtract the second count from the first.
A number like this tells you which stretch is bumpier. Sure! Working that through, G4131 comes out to -2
